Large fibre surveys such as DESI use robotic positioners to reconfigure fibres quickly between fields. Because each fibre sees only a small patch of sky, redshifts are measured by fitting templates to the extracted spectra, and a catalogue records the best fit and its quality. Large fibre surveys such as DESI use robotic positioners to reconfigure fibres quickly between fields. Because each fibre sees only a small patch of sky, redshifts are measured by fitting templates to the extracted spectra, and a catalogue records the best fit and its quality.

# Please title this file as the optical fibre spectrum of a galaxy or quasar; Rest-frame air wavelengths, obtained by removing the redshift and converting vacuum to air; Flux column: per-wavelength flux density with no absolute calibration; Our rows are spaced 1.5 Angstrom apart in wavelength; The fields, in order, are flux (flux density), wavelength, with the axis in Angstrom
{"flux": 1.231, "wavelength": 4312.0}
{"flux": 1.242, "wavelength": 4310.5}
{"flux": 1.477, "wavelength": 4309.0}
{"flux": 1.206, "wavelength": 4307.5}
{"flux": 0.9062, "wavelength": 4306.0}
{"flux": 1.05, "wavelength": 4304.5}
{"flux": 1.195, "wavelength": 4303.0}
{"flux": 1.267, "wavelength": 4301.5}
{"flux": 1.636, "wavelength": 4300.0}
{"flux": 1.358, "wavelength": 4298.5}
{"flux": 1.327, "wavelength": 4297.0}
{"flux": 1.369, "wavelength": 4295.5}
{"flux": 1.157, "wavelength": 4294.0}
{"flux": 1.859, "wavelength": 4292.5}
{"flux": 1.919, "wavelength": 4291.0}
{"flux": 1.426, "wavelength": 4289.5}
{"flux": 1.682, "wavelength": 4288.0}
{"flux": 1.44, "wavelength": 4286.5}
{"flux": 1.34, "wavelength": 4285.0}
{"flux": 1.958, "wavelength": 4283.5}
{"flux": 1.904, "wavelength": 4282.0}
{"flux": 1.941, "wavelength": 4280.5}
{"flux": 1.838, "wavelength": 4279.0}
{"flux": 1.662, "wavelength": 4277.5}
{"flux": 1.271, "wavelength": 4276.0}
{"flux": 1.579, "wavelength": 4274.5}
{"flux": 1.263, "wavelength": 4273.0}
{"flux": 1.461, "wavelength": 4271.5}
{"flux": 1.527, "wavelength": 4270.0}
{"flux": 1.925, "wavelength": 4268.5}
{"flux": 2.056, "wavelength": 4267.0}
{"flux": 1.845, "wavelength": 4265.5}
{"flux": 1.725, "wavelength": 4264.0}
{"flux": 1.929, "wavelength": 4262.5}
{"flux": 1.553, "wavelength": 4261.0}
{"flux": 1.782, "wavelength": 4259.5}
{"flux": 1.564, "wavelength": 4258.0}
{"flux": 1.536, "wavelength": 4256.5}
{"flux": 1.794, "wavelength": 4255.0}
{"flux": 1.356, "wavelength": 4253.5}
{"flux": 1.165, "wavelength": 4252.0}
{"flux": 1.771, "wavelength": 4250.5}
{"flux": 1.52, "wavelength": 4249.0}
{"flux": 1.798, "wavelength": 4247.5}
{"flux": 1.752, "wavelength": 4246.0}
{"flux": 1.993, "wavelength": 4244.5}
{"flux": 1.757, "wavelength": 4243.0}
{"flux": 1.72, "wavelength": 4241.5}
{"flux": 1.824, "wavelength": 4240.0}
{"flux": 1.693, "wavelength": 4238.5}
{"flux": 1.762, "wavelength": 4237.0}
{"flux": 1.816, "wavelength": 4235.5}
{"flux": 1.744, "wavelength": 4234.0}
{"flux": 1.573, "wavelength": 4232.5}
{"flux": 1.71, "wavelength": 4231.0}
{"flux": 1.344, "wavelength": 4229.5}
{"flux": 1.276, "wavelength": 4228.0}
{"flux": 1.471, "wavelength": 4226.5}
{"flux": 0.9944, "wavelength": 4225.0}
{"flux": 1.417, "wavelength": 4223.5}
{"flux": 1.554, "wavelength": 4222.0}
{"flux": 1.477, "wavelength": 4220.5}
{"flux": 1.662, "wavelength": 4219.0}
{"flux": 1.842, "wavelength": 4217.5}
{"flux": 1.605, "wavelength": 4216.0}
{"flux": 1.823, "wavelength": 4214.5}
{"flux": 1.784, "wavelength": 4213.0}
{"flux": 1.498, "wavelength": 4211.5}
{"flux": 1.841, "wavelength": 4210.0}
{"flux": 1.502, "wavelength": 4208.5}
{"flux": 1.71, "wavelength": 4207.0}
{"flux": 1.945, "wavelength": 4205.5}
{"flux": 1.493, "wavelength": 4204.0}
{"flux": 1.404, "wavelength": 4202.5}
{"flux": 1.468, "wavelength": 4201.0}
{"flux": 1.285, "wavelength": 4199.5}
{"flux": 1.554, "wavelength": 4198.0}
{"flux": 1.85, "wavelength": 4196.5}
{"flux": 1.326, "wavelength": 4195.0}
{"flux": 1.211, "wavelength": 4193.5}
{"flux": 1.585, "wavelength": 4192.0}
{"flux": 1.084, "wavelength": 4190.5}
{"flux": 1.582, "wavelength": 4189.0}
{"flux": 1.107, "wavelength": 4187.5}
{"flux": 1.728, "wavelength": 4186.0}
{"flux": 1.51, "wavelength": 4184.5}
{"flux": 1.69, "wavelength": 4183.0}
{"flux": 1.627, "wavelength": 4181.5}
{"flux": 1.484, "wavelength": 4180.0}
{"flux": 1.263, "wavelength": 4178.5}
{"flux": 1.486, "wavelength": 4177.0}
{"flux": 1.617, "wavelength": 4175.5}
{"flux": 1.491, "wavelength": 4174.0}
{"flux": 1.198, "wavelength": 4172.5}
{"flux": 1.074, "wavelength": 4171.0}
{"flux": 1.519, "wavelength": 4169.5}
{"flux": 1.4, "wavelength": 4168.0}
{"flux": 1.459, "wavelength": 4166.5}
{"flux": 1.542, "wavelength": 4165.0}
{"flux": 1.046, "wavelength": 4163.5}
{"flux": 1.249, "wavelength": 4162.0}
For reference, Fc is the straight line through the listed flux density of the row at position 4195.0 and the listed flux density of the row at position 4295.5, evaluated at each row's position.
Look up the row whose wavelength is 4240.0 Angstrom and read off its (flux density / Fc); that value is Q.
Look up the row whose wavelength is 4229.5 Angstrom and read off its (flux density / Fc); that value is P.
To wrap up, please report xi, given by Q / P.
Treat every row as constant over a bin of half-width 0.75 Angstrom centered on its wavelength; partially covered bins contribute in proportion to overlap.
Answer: 1.35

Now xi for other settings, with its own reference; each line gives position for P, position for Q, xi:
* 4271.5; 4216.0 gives 1.12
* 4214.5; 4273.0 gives 0.68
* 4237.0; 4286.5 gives 0.80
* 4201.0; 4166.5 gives 1.01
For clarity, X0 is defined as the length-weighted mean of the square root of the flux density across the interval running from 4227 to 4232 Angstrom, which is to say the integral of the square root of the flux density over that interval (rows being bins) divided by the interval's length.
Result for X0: 1.20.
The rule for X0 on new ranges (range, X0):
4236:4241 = 1.33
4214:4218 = 1.32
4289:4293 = 1.32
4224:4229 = 1.12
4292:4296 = 1.20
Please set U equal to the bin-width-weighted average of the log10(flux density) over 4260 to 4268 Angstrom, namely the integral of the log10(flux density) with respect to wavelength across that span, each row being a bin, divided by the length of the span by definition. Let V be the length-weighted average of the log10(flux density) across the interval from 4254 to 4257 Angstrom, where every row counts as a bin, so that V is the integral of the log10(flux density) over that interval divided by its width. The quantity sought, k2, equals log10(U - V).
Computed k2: -1.4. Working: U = 0.26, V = 0.22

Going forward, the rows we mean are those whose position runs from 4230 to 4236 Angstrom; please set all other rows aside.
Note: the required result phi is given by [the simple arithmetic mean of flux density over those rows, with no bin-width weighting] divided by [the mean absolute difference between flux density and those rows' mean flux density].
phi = 25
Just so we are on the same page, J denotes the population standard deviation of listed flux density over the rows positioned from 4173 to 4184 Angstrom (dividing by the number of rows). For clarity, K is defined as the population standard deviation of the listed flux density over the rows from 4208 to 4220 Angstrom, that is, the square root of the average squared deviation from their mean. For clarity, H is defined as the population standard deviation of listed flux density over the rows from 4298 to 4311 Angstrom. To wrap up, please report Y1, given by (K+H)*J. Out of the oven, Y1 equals 0.04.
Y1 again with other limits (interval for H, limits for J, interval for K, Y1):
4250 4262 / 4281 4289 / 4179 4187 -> 0.07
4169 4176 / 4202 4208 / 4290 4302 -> 0.10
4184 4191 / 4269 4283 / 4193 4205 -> 0.11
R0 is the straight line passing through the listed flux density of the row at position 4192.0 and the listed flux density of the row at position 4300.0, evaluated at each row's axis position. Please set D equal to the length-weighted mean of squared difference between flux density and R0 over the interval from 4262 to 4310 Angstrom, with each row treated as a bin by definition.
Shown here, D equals 0.102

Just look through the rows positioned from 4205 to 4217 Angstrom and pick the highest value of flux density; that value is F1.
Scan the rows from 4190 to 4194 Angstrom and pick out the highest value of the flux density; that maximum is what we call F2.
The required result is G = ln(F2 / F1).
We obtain -0.2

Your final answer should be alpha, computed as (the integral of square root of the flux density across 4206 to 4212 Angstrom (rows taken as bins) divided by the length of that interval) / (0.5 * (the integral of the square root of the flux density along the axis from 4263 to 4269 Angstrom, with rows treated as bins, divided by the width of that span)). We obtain 1.9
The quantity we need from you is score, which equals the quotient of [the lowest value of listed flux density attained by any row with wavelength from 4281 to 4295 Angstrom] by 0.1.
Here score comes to 11.6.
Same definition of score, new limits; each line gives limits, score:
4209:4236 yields 9.9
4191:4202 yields 12.1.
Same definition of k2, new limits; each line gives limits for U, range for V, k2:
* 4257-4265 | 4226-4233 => -1.2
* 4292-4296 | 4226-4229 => -1.8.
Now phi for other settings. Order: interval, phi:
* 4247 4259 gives 9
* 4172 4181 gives 11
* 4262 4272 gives 10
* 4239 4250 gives 20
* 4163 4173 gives 7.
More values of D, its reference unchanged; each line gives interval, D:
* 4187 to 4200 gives 0.092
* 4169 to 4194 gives 0.069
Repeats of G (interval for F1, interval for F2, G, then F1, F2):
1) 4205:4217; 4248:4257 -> -0.1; 1.945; 1.794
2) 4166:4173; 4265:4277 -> 0.3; 1.519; 2.056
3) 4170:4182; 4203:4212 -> 0.2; 1.627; 1.945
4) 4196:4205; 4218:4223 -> -0.1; 1.85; 1.662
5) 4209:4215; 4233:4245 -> 0.1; 1.841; 1.993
